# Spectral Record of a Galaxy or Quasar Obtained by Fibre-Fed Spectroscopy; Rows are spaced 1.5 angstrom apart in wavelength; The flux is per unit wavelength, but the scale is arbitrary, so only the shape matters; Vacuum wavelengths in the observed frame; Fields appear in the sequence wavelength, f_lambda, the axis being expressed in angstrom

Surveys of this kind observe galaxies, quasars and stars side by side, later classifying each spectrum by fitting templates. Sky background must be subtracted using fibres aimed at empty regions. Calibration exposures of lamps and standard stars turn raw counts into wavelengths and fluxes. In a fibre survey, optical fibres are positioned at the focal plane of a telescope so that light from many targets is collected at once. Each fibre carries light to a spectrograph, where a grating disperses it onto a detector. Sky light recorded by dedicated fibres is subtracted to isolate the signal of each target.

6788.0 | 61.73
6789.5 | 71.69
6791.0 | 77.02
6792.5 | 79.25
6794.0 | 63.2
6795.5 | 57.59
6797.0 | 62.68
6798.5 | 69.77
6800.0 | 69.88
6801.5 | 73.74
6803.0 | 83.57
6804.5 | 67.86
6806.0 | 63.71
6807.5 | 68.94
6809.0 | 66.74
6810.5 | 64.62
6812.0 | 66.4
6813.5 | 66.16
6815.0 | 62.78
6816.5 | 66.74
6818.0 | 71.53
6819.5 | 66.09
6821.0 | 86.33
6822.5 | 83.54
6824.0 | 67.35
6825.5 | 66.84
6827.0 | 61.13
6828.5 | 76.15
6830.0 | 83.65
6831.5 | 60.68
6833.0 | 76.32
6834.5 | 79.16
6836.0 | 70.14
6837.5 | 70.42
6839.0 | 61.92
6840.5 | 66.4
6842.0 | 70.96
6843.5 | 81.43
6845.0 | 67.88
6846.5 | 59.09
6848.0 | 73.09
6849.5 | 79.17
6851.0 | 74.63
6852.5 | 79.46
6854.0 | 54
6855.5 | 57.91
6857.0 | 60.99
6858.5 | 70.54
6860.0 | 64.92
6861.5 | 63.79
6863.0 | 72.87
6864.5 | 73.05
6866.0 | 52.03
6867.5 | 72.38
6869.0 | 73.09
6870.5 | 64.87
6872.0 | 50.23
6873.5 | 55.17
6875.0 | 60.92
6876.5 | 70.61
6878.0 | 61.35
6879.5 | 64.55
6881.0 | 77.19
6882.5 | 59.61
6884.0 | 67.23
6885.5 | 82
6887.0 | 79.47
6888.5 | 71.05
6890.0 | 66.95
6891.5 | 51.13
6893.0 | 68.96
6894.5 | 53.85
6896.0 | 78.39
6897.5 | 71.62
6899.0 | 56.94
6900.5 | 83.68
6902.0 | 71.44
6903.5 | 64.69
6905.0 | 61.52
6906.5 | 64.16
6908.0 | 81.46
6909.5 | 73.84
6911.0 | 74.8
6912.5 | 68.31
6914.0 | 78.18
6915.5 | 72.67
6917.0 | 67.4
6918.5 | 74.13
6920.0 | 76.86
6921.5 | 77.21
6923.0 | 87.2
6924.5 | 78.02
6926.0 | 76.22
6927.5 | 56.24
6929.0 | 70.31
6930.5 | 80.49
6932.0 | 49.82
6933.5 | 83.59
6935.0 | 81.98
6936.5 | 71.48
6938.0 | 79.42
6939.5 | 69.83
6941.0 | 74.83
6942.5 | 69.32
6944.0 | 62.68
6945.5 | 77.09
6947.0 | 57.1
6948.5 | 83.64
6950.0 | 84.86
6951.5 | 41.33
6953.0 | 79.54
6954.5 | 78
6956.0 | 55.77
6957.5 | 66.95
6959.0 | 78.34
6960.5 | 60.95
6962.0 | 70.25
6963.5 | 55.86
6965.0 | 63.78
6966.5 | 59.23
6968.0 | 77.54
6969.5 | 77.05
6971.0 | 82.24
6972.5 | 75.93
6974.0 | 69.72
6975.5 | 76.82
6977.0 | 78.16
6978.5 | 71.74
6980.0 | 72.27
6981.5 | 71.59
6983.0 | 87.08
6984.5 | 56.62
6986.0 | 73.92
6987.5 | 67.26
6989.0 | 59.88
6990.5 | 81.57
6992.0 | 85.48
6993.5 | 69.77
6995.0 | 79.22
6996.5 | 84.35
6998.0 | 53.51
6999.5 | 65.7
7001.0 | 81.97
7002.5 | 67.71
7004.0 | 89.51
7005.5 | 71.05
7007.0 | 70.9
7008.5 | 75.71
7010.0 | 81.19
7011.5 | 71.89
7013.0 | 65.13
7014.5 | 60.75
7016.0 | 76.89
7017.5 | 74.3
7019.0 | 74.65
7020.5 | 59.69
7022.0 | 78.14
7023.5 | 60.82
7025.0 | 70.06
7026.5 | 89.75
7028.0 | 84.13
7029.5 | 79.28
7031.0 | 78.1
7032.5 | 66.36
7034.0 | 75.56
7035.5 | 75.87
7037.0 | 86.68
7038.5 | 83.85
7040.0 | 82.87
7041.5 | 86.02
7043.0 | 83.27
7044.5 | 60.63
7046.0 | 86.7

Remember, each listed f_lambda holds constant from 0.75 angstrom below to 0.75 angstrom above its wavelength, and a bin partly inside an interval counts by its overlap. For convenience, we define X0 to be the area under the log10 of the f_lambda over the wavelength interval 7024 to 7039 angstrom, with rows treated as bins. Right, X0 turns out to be 28.4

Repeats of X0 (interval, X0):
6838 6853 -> 27.8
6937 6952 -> 27.6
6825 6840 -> 27.7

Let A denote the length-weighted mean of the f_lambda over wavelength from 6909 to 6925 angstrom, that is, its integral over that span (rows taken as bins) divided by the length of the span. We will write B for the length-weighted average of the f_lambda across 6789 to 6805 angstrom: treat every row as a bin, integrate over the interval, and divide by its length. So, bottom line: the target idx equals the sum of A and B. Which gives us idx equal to 146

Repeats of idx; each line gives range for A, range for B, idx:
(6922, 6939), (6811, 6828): 144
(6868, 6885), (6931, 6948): 135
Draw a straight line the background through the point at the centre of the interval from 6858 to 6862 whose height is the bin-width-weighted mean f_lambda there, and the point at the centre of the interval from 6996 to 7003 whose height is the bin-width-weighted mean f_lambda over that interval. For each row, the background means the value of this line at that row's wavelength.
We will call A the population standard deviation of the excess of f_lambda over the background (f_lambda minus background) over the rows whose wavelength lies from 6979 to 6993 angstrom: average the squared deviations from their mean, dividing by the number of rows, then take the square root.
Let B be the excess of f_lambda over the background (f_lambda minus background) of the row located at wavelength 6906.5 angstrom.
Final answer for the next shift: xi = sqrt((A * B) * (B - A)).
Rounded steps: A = 10.0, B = -3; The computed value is 22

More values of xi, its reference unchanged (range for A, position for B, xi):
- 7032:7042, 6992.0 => 30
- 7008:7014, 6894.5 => 39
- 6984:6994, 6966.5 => 44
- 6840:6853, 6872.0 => 51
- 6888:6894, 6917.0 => 6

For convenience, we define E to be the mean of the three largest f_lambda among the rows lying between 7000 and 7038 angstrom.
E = 88.6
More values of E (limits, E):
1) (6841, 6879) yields 80.0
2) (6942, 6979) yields 83.6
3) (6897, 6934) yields 84.8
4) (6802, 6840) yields 84.5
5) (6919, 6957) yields 85.2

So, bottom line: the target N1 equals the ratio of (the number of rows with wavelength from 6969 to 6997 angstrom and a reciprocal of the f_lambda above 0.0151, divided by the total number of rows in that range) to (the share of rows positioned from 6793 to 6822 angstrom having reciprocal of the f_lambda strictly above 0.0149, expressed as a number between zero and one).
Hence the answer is 0.2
